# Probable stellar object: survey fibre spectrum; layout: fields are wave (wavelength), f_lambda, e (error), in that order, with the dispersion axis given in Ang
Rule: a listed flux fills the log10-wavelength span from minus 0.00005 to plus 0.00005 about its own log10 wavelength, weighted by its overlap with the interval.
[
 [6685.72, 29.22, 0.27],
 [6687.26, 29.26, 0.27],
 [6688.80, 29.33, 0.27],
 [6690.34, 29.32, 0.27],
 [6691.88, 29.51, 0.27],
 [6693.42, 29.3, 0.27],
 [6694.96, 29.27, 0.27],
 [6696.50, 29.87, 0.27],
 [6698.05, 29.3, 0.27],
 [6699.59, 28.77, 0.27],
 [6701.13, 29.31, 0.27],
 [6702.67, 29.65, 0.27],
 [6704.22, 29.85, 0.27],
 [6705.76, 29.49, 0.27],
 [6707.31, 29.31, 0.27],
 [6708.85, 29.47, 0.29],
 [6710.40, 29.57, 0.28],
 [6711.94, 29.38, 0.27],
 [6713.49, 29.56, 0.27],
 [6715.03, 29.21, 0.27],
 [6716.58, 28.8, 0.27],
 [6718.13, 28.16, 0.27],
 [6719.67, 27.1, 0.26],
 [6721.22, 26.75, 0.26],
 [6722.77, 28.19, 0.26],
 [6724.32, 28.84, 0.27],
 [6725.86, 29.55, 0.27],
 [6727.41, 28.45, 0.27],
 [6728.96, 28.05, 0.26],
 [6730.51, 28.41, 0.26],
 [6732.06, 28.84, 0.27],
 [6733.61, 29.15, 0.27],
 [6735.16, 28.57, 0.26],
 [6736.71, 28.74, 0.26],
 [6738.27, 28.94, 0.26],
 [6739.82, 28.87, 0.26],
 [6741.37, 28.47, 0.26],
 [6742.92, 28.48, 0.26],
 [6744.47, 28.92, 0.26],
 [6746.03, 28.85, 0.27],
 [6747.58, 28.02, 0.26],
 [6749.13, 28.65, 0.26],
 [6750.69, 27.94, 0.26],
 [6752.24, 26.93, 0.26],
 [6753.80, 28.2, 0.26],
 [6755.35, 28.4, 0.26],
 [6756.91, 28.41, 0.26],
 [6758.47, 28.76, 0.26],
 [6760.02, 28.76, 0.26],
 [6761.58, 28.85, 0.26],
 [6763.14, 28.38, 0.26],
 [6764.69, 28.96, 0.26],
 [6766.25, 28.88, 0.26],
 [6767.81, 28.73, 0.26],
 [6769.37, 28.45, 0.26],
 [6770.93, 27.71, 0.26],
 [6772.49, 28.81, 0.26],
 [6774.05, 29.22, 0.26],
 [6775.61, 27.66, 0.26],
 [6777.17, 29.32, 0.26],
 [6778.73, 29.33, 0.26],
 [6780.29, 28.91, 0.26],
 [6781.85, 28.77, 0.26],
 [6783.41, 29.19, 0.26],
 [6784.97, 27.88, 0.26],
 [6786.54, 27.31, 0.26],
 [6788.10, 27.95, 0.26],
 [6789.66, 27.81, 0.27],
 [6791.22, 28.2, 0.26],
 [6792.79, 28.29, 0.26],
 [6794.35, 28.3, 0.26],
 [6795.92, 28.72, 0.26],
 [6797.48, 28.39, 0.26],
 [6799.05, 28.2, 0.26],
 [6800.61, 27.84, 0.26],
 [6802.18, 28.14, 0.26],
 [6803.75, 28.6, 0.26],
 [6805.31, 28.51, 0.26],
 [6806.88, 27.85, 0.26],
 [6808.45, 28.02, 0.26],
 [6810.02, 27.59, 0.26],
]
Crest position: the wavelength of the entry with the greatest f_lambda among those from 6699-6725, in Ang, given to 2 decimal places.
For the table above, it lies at 6704.22 Ang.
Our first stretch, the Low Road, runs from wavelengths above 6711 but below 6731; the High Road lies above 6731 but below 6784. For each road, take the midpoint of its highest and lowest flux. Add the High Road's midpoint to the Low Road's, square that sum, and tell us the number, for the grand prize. 3168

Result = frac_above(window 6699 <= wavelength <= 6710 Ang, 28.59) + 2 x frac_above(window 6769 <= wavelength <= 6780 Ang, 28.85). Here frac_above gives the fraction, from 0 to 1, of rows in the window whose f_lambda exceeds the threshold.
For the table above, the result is 1.9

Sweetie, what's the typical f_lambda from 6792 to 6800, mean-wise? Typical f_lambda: 28.4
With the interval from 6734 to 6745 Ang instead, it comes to 28.7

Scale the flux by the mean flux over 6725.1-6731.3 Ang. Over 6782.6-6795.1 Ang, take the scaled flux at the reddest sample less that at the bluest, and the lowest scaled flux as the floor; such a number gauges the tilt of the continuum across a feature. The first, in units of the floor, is -0.033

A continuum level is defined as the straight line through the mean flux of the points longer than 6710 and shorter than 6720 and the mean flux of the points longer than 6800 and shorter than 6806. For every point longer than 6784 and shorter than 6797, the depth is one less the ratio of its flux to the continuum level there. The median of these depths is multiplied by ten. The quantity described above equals 0.10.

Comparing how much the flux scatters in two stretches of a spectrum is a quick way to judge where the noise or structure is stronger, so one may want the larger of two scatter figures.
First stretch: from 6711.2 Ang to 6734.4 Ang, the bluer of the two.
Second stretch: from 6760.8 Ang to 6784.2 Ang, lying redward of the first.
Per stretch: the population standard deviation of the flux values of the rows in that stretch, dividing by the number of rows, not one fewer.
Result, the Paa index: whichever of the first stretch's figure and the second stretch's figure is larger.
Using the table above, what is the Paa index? 0.80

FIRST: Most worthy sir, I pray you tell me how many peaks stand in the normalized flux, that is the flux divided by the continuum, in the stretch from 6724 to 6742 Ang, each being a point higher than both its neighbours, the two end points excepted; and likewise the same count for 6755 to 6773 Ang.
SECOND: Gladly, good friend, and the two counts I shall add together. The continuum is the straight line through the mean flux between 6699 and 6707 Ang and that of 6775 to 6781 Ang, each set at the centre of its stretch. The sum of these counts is 5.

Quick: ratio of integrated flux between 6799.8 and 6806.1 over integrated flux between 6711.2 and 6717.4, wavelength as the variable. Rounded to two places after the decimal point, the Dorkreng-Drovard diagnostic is 0.98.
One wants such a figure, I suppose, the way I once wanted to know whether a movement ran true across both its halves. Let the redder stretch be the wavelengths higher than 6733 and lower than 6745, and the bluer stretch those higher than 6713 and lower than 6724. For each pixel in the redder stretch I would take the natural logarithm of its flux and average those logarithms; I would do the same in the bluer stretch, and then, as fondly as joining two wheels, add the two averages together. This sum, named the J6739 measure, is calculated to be 6.70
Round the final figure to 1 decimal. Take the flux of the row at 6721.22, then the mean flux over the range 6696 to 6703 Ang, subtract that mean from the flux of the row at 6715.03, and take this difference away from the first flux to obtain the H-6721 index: 26.9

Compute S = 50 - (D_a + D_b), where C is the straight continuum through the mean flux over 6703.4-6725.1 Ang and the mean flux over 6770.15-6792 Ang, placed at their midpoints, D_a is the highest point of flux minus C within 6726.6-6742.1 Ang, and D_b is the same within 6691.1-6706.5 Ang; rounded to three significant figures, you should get 48.6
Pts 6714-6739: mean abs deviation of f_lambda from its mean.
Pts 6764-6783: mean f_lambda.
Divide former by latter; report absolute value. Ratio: 0.0186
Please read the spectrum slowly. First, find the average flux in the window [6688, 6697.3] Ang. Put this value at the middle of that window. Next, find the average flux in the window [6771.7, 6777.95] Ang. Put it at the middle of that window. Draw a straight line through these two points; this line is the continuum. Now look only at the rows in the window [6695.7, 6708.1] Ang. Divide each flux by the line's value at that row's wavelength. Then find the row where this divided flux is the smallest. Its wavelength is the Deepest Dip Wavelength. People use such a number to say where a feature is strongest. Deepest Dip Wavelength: 6699.59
